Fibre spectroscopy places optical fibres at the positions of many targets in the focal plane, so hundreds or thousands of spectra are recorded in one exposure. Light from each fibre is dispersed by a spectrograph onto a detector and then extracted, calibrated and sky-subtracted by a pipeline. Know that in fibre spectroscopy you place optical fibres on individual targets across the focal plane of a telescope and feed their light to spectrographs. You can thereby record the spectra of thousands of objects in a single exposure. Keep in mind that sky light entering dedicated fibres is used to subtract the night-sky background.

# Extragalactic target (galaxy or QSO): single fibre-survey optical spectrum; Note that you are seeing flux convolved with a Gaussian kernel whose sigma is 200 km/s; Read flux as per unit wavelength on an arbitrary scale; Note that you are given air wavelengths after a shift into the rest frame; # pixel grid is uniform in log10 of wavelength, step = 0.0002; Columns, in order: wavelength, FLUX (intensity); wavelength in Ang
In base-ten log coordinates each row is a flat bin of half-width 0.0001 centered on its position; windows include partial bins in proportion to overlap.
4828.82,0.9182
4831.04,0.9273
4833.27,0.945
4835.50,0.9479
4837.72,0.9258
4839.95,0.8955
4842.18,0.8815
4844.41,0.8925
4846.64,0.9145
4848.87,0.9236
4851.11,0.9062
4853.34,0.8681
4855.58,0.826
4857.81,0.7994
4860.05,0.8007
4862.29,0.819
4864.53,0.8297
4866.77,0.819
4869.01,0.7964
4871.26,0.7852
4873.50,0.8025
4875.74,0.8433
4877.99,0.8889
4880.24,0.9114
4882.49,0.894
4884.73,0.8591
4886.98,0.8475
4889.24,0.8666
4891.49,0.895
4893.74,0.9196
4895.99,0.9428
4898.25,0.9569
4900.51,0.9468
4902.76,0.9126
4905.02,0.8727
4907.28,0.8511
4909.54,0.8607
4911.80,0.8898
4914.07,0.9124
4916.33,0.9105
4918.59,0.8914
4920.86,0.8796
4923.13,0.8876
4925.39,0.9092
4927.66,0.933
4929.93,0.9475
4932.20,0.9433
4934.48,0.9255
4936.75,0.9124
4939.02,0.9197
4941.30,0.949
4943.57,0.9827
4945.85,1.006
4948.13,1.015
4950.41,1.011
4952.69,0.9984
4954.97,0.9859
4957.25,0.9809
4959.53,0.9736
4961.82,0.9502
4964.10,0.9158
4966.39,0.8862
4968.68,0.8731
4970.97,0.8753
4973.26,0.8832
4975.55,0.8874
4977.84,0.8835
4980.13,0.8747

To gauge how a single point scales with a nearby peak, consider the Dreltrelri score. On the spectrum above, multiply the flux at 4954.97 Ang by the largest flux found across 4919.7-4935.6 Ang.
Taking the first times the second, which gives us 0.93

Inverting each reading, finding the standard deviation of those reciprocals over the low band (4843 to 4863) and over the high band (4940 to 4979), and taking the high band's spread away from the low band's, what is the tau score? 0.01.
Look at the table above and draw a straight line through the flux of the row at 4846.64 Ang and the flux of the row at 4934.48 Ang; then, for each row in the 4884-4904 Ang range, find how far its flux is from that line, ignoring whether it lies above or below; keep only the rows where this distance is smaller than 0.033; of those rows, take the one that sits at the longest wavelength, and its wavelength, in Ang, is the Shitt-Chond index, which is 4902.76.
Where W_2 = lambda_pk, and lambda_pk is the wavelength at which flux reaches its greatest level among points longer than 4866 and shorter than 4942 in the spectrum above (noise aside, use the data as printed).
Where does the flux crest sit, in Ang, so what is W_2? 4898.25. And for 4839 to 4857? 4848.87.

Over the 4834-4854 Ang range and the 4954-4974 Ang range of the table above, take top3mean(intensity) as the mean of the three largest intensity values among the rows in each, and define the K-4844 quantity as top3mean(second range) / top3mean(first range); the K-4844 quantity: 1.05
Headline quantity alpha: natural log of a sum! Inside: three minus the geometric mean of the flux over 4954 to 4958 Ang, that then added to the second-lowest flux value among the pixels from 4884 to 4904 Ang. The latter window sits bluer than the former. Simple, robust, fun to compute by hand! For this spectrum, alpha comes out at 1.056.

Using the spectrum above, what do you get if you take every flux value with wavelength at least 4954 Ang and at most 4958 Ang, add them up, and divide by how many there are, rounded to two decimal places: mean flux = 0.98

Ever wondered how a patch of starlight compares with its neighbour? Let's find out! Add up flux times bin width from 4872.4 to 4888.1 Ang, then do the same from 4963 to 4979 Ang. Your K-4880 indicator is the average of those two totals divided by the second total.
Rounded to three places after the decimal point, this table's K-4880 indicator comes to 0.978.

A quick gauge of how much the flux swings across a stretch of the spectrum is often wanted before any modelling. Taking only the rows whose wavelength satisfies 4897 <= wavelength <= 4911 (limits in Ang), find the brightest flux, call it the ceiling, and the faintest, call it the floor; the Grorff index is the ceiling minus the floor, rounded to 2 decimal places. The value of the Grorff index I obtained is 0.11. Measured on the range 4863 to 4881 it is 0.13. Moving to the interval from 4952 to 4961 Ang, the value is 0.02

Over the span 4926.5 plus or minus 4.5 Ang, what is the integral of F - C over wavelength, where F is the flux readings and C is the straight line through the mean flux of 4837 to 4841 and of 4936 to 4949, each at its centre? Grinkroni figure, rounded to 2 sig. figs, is -0.33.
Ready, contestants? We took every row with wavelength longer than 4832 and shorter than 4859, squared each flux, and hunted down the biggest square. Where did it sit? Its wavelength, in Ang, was 4835.50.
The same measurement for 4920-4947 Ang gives 4945.85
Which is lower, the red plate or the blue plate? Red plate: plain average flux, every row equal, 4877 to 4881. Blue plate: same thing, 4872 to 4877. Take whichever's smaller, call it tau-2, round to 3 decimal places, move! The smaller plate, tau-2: 0.823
